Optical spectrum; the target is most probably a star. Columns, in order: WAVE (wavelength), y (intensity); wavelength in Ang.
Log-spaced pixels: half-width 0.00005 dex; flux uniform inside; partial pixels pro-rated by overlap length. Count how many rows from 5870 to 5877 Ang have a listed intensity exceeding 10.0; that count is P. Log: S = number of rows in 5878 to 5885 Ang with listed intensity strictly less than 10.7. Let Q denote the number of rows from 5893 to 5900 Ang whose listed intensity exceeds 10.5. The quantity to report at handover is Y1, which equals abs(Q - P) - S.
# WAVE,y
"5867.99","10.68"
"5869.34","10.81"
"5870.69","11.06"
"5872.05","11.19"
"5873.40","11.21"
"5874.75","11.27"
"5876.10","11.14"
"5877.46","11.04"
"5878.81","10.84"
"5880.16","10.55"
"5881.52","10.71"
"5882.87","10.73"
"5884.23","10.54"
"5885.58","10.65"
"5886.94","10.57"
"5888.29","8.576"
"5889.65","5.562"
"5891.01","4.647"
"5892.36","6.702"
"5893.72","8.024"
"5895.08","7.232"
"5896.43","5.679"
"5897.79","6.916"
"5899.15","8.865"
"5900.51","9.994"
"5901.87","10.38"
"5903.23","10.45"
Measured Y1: 3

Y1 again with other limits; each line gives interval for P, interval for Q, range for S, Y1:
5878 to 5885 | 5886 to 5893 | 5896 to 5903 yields -1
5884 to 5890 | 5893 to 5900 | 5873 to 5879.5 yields 3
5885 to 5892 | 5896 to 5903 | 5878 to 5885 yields 0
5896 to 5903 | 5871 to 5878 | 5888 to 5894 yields -1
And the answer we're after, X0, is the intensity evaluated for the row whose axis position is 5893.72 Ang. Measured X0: 8.024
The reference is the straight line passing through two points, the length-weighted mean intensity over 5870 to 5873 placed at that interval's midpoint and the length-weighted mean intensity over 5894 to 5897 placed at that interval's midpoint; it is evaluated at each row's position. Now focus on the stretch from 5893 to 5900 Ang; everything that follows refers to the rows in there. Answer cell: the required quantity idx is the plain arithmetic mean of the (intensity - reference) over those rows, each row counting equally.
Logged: 0.8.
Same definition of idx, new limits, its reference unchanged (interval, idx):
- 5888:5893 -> -1.3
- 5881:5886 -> 1.8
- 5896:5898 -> -0.1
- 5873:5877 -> 0.7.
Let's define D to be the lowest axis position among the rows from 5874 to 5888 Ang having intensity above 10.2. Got 5874.75 Ang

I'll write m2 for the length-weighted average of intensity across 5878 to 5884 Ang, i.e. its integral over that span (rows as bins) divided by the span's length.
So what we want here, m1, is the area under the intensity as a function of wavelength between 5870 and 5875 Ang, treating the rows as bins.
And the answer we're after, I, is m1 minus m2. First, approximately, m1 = 56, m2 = 11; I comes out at 45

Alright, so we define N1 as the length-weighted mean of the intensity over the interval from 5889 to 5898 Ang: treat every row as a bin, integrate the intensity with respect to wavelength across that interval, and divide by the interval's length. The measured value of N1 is 6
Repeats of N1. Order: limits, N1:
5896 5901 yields 8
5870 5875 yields 11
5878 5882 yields 11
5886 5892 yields 7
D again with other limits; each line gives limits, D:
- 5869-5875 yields 5869.34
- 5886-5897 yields 5886.94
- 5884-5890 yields 5884.23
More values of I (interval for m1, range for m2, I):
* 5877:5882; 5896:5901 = 46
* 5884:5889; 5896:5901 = 42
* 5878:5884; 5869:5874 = 53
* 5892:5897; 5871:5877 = 24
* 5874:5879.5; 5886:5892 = 54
